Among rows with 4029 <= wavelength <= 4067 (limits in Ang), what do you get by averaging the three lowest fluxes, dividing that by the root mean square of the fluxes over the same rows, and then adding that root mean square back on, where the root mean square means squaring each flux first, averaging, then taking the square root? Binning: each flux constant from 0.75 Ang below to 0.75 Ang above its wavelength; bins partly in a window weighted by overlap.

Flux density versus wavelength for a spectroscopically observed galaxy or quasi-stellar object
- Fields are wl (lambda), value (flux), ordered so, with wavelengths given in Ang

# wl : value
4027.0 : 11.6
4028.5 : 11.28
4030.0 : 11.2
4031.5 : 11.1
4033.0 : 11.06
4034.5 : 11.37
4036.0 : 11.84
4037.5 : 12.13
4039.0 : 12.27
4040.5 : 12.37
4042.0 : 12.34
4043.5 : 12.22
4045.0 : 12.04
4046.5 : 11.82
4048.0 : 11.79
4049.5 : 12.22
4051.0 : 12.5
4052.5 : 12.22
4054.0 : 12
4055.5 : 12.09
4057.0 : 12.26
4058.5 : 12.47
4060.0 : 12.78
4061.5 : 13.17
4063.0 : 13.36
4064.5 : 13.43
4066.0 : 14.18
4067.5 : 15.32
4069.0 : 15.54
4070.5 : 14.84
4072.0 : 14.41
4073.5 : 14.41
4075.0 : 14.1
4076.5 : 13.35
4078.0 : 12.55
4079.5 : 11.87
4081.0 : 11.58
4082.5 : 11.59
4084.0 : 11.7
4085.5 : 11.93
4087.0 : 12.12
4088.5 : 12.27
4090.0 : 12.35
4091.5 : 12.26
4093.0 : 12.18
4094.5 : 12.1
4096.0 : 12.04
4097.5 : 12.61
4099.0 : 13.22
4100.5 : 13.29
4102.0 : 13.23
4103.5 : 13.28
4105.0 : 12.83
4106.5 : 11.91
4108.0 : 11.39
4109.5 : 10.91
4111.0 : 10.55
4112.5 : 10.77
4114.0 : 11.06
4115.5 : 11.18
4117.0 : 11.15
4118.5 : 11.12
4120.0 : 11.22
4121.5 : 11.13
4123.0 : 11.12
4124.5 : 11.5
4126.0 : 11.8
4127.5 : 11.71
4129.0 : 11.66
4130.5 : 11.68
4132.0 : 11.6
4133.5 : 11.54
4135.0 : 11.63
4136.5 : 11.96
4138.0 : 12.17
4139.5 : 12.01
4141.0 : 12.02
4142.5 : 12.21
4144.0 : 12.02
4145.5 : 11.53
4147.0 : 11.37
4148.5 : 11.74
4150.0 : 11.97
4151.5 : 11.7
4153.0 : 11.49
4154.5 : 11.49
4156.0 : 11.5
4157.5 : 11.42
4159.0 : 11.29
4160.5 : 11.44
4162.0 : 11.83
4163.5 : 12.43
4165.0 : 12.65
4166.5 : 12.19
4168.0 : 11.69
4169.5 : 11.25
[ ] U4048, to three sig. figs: 13.2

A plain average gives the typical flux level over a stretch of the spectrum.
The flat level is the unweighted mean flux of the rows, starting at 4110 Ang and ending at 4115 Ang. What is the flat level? 10.8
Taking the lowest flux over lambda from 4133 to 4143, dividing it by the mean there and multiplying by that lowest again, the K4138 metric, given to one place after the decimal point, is 11.2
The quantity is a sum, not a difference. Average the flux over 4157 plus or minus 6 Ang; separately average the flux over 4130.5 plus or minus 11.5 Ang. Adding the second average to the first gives 23.2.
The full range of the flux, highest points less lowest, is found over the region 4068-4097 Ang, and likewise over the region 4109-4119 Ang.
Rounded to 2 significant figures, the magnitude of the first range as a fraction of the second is 6.3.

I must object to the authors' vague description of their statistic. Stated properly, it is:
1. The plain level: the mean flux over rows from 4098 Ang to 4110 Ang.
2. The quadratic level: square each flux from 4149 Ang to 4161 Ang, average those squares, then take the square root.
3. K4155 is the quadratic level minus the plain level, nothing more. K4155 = -1.0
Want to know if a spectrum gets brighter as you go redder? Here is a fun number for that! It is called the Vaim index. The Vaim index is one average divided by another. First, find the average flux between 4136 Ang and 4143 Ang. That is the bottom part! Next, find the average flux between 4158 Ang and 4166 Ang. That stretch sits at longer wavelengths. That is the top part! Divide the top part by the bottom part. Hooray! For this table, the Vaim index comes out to 0.99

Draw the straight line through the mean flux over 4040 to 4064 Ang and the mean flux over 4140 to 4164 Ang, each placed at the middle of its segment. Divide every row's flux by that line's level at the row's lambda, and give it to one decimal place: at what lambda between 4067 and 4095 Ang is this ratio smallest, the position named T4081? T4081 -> 4081.0 Ang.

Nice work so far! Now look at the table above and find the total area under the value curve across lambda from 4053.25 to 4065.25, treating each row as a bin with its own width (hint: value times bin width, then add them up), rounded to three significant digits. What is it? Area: 152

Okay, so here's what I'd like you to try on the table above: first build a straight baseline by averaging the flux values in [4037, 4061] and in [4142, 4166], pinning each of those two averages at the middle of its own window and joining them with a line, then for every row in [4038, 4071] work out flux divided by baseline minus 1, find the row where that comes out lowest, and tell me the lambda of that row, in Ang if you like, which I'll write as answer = 4048.0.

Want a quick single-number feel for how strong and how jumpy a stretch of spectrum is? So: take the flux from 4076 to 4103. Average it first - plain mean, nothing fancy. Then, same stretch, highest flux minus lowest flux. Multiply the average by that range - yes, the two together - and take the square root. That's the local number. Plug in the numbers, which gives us 4.7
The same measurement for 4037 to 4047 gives 2.6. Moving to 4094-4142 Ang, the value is 5.7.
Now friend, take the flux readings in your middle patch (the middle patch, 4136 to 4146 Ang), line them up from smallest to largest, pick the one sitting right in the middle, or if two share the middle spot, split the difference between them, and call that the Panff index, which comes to 12.0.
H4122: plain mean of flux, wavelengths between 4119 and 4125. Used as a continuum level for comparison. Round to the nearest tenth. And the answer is 11.2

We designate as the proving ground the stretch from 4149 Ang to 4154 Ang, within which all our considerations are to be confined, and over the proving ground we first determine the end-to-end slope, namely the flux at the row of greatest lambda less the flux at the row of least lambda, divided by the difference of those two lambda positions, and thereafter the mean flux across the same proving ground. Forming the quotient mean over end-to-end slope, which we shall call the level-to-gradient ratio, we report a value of -73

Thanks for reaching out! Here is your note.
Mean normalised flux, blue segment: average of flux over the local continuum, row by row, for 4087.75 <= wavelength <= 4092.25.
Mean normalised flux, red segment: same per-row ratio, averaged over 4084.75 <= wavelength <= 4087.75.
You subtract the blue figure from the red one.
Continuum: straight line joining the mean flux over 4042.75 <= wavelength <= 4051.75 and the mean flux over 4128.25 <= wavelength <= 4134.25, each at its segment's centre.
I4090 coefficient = -0.024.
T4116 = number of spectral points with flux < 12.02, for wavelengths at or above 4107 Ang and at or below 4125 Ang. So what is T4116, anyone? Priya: 12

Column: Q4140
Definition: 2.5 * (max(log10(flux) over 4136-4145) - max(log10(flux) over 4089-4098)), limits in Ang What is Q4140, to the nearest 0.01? -0.03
